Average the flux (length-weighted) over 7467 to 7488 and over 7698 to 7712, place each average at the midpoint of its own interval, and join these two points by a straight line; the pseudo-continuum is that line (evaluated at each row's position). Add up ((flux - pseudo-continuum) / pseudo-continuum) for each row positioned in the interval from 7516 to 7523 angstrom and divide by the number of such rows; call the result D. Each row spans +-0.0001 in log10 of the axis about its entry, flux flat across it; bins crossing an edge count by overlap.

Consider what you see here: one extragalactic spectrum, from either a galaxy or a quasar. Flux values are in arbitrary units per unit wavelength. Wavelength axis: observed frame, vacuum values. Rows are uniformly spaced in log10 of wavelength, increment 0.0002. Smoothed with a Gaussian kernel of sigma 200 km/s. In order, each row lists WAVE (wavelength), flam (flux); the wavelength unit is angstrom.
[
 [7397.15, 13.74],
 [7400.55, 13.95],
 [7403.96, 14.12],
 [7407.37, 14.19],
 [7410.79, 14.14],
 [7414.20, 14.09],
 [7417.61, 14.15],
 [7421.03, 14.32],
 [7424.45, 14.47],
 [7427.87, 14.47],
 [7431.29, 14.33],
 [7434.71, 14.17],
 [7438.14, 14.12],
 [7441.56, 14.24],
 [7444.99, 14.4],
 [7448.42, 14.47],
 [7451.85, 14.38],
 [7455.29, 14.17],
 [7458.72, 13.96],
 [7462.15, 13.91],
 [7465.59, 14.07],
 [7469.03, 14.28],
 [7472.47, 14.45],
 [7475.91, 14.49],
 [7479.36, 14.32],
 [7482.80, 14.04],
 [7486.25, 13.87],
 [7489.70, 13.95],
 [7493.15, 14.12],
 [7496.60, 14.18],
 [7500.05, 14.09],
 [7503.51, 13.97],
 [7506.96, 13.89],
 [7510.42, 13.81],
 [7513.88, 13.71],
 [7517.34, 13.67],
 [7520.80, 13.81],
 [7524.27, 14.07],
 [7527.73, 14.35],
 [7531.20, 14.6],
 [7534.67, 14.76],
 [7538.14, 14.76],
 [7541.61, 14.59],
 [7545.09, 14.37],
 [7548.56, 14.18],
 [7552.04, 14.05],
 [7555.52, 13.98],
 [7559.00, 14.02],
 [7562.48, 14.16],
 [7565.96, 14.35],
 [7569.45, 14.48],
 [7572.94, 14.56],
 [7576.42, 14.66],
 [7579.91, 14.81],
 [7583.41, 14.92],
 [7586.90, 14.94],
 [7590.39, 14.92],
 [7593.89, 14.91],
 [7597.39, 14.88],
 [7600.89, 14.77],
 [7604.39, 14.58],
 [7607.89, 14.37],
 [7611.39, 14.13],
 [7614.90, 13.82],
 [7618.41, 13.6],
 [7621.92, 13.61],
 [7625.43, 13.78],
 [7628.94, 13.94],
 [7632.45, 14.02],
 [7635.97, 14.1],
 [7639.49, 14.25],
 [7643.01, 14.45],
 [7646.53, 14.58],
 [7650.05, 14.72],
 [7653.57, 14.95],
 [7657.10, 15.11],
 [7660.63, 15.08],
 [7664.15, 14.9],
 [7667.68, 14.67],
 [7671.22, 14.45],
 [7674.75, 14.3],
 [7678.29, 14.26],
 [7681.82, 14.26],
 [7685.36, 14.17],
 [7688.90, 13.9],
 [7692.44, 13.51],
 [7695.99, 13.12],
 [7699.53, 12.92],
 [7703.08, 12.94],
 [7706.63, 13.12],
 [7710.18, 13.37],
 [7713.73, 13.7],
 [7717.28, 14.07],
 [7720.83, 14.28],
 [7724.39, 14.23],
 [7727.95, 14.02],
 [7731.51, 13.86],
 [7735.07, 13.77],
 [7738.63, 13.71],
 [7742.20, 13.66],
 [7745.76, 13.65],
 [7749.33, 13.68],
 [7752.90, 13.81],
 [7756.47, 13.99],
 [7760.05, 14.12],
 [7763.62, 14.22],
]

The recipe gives -0.02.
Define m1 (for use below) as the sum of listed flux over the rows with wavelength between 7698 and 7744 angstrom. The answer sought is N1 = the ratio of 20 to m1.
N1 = 0.1126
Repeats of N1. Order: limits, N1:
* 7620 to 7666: 0.1067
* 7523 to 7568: 0.1074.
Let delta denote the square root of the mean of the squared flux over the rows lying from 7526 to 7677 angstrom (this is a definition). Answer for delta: 14.5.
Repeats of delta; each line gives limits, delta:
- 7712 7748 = 13.9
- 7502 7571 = 14.2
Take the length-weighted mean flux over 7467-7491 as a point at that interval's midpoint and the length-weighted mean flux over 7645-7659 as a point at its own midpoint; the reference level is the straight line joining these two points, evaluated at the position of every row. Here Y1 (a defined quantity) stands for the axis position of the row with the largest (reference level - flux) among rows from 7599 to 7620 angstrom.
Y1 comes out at 7618.41 angstrom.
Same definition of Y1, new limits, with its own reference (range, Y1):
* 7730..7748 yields 7745.76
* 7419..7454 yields 7438.14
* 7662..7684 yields 7681.82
